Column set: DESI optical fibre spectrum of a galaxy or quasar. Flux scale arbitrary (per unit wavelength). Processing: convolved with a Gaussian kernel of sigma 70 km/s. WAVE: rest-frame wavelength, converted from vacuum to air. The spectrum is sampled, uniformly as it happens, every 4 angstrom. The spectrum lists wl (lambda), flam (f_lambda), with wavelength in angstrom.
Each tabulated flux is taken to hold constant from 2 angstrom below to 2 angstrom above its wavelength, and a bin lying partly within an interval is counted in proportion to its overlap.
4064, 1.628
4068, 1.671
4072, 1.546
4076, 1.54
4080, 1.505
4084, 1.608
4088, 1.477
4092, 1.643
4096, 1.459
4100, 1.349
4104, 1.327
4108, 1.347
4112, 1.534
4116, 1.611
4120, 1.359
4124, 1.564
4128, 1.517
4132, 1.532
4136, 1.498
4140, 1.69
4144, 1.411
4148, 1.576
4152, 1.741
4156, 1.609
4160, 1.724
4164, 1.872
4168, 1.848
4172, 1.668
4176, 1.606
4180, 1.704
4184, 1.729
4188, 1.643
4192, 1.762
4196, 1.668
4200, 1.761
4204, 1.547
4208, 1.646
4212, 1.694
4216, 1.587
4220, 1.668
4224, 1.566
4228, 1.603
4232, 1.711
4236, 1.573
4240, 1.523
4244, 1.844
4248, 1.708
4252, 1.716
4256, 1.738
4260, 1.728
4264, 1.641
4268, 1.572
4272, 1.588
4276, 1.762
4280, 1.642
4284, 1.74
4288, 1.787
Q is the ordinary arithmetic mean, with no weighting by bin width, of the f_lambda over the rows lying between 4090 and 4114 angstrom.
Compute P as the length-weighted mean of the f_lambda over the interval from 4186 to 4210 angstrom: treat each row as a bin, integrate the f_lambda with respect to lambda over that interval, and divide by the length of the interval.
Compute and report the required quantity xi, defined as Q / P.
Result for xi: 0.86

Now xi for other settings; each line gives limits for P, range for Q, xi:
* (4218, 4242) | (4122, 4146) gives 0.96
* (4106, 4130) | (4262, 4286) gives 1.11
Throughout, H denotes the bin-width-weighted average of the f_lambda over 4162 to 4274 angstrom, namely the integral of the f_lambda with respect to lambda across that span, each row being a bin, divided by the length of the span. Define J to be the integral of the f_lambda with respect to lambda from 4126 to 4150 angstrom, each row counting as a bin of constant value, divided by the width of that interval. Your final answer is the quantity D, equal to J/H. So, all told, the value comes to 0.92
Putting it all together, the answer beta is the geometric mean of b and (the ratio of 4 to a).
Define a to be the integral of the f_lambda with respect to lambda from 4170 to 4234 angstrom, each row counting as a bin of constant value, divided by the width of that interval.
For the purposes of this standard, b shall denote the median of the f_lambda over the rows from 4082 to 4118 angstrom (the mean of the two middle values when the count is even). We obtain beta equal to 1.89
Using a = 1.66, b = 1.48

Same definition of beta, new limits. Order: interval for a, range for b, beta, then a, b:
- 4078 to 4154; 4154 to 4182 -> 2.12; 1.51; 1.70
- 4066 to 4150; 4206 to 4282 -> 2.09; 1.51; 1.65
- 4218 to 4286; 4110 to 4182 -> 1.96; 1.67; 1.61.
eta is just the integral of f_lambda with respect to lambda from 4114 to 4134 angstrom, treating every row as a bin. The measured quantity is 30.3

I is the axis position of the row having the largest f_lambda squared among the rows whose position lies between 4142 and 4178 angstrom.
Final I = 4164 angstrom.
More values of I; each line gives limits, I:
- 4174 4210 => 4192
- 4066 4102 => 4068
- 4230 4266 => 4244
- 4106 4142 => 4140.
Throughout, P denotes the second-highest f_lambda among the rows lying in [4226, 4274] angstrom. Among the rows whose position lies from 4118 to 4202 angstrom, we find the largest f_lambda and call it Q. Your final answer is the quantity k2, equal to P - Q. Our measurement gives -0.13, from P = 1.738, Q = 1.872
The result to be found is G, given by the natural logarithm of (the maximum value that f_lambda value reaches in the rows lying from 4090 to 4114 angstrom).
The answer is 0.50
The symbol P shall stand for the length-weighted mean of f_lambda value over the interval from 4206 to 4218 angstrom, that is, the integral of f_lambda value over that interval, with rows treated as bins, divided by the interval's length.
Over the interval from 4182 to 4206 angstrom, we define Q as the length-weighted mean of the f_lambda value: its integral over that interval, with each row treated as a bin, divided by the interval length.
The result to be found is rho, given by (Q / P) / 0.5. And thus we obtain 2.05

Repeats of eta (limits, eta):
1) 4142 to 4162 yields 32.2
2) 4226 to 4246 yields 33.0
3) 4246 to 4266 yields 34.1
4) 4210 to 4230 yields 32.5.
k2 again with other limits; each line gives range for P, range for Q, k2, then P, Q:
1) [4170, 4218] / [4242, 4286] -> -0.08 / 1.761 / 1.844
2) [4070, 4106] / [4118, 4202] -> -0.26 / 1.608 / 1.872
